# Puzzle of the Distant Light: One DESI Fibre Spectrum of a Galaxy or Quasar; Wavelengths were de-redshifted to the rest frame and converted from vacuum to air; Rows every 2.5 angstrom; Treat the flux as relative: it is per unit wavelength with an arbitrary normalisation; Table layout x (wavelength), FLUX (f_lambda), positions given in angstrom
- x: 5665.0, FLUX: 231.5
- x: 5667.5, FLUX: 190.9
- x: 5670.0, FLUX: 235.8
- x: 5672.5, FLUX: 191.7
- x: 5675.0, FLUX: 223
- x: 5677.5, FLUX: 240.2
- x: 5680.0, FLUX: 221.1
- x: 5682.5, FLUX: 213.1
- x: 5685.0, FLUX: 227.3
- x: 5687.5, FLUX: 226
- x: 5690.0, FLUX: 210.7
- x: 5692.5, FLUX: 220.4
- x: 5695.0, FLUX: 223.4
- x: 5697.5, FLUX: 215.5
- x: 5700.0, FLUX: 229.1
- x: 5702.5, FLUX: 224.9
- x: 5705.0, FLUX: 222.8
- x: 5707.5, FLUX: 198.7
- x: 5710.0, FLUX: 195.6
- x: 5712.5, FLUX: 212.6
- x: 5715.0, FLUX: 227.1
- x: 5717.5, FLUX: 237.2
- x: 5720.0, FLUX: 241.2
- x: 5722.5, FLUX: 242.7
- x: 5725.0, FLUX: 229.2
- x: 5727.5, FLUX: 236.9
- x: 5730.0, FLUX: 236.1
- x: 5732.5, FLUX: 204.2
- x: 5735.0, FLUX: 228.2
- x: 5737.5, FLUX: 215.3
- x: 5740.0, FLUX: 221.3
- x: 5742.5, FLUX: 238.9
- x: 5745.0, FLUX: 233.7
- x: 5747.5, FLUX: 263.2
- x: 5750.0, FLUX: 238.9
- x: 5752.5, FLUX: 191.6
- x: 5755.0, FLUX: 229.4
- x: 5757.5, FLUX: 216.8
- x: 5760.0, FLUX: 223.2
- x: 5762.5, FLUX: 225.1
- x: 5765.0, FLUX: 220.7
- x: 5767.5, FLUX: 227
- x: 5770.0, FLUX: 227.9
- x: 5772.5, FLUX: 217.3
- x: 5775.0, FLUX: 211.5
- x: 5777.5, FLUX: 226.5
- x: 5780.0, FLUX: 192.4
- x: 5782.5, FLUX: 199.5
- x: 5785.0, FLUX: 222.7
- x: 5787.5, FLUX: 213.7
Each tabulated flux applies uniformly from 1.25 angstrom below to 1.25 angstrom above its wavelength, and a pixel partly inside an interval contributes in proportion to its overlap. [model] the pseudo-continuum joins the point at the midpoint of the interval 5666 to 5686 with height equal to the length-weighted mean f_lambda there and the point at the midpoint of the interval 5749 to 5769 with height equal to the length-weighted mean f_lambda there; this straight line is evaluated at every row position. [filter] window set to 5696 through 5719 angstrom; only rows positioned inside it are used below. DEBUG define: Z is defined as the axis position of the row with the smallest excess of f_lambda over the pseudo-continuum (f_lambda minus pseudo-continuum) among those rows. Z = 5710.0 angstrom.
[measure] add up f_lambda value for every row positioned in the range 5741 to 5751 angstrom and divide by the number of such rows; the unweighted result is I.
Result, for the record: 244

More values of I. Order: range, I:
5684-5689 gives 227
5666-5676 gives 210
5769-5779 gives 221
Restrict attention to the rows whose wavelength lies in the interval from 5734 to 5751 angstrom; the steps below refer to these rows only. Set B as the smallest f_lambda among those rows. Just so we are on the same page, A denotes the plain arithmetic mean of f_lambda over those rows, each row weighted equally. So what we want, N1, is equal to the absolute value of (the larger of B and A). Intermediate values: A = 234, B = 215.3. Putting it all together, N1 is 234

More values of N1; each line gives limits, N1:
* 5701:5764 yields 225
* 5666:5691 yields 218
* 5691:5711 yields 216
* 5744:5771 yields 227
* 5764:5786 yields 216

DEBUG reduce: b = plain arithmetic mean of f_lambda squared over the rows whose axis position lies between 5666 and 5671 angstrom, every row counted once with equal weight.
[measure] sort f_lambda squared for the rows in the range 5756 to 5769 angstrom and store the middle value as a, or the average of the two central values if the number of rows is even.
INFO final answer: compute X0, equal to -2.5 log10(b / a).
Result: 0.09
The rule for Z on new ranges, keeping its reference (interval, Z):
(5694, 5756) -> 5752.5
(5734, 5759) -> 5752.5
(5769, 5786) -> 5780.0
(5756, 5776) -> 5775.0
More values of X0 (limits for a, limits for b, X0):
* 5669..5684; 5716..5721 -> -0.16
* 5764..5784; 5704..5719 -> 0.03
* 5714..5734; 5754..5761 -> 0.13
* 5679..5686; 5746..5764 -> -0.06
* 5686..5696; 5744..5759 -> -0.08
